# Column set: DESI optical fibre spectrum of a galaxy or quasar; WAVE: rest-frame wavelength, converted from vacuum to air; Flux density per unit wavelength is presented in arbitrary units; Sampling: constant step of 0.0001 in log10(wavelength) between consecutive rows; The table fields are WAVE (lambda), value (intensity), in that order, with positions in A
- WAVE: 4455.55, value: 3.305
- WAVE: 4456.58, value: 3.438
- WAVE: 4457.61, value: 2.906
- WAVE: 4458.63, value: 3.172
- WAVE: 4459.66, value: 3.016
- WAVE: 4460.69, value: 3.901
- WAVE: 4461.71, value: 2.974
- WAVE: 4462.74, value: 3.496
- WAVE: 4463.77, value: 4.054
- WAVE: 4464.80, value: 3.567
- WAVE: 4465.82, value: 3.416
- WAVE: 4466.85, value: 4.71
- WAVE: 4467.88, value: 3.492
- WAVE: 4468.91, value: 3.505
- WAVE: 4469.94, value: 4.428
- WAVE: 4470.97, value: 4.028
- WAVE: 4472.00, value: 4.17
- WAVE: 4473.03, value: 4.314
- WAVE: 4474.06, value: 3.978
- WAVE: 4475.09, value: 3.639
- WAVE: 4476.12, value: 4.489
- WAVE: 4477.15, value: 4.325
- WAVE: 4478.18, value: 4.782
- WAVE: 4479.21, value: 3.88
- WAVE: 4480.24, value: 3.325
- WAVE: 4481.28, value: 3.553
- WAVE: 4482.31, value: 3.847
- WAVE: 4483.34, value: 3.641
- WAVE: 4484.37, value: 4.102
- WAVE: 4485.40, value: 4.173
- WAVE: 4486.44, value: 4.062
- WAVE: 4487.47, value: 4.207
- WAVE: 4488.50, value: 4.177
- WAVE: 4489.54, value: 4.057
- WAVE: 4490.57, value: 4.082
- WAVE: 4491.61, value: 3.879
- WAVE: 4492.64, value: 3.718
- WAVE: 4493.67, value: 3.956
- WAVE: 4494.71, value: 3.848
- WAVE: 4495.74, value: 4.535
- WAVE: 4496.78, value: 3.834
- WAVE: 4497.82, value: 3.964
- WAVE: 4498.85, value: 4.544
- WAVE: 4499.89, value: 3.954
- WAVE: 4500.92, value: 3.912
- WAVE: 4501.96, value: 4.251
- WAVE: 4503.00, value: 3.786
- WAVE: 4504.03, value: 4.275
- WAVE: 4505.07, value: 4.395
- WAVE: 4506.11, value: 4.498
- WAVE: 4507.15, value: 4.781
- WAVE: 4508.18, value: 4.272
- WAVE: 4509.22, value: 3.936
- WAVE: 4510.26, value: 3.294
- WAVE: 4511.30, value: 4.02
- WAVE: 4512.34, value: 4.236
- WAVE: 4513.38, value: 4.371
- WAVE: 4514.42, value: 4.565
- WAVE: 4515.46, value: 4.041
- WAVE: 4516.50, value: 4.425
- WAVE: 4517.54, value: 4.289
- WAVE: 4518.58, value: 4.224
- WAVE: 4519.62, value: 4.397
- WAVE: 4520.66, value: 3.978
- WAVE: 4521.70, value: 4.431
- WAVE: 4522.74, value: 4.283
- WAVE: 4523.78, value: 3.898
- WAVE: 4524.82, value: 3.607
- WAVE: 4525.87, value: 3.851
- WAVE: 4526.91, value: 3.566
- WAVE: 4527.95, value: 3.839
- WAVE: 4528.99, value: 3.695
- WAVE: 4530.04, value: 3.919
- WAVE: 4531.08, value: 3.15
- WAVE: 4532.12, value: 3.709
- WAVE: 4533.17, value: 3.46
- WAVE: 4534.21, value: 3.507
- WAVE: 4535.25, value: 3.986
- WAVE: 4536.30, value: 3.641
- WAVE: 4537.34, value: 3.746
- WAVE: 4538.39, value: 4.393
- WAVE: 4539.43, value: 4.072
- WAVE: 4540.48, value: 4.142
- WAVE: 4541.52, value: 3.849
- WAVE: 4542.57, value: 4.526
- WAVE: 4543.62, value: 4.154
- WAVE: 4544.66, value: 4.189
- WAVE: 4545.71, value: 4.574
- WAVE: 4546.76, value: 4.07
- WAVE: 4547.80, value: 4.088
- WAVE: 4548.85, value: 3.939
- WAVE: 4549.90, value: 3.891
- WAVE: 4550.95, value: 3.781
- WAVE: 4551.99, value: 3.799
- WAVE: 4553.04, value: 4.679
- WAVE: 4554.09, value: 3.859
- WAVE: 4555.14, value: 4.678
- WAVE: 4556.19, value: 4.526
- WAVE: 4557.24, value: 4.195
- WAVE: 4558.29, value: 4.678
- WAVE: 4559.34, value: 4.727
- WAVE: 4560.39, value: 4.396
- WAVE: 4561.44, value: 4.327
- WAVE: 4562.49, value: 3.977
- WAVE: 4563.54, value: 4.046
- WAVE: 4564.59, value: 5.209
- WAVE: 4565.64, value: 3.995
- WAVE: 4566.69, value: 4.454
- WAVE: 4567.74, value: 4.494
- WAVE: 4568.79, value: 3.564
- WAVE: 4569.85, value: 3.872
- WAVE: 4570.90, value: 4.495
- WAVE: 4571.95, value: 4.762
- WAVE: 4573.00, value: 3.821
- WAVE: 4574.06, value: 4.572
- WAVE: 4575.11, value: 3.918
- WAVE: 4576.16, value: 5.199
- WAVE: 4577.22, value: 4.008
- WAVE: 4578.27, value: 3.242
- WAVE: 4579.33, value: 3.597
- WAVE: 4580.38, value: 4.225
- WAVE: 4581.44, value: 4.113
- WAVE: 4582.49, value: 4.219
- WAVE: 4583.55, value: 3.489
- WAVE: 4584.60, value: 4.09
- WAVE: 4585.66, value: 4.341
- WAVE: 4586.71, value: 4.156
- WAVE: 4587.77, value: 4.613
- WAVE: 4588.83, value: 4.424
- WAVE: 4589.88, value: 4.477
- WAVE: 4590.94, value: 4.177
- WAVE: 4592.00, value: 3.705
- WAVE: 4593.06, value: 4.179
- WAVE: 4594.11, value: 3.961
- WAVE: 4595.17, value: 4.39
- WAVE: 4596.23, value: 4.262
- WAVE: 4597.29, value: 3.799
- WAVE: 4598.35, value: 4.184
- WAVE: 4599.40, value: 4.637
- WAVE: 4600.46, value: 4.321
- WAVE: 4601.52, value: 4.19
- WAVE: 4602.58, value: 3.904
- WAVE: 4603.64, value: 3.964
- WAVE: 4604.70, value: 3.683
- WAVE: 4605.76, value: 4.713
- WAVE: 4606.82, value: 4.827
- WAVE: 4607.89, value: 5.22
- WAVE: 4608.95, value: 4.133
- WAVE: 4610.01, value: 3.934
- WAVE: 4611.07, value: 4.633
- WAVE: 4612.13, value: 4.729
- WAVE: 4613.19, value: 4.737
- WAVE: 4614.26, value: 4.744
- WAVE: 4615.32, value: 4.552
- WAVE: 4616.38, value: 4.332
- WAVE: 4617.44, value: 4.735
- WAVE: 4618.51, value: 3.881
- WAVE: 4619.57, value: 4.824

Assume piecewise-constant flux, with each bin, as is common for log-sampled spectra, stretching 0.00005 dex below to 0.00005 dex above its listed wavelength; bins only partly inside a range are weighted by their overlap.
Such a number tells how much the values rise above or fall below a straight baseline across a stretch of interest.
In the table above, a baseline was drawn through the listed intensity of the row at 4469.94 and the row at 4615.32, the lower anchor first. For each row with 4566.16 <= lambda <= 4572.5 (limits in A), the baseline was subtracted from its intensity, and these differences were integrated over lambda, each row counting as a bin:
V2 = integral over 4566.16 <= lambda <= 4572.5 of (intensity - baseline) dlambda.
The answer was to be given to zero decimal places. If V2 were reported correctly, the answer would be -2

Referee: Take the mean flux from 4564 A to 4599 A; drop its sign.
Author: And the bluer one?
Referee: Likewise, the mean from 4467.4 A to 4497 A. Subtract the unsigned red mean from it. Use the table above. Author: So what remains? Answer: -0.18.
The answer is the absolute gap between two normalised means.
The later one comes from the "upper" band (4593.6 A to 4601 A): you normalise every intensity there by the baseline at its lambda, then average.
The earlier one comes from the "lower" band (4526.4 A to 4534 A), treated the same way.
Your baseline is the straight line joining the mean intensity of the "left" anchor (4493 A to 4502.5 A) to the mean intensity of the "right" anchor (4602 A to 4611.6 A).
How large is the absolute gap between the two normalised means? 0.109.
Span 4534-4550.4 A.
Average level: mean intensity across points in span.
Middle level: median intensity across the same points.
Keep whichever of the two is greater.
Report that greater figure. 4.07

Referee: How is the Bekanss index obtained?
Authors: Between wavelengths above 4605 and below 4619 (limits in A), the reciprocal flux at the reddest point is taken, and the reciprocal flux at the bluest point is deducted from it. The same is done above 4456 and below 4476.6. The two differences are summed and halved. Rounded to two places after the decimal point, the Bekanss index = -0.01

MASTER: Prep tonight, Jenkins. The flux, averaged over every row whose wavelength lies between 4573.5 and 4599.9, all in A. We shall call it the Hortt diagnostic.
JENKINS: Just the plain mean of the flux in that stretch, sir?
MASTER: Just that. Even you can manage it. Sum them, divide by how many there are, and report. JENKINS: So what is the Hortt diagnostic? 4.16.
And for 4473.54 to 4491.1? 4.02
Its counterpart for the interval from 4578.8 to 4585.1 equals 3.96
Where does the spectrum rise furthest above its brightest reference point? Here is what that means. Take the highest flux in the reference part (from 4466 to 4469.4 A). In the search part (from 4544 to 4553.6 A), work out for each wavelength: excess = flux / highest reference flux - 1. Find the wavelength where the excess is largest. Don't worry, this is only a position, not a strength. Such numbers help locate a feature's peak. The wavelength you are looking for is 4553.04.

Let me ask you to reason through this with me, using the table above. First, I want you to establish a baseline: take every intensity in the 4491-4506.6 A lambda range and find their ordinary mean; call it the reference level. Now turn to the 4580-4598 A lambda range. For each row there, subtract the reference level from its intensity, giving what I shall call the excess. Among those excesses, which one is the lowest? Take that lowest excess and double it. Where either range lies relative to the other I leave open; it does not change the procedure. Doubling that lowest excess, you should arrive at -1.20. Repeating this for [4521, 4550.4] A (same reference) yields -1.88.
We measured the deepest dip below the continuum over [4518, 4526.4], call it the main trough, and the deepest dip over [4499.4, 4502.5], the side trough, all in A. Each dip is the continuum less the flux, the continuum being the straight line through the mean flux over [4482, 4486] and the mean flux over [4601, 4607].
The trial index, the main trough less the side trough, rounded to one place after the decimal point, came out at 0.4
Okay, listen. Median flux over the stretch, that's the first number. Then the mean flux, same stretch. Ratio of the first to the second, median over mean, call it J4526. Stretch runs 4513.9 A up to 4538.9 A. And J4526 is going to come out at 0.99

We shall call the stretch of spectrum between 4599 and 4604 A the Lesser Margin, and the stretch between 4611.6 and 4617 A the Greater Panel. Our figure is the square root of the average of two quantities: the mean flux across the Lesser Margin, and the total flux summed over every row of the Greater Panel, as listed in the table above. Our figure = 3.69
